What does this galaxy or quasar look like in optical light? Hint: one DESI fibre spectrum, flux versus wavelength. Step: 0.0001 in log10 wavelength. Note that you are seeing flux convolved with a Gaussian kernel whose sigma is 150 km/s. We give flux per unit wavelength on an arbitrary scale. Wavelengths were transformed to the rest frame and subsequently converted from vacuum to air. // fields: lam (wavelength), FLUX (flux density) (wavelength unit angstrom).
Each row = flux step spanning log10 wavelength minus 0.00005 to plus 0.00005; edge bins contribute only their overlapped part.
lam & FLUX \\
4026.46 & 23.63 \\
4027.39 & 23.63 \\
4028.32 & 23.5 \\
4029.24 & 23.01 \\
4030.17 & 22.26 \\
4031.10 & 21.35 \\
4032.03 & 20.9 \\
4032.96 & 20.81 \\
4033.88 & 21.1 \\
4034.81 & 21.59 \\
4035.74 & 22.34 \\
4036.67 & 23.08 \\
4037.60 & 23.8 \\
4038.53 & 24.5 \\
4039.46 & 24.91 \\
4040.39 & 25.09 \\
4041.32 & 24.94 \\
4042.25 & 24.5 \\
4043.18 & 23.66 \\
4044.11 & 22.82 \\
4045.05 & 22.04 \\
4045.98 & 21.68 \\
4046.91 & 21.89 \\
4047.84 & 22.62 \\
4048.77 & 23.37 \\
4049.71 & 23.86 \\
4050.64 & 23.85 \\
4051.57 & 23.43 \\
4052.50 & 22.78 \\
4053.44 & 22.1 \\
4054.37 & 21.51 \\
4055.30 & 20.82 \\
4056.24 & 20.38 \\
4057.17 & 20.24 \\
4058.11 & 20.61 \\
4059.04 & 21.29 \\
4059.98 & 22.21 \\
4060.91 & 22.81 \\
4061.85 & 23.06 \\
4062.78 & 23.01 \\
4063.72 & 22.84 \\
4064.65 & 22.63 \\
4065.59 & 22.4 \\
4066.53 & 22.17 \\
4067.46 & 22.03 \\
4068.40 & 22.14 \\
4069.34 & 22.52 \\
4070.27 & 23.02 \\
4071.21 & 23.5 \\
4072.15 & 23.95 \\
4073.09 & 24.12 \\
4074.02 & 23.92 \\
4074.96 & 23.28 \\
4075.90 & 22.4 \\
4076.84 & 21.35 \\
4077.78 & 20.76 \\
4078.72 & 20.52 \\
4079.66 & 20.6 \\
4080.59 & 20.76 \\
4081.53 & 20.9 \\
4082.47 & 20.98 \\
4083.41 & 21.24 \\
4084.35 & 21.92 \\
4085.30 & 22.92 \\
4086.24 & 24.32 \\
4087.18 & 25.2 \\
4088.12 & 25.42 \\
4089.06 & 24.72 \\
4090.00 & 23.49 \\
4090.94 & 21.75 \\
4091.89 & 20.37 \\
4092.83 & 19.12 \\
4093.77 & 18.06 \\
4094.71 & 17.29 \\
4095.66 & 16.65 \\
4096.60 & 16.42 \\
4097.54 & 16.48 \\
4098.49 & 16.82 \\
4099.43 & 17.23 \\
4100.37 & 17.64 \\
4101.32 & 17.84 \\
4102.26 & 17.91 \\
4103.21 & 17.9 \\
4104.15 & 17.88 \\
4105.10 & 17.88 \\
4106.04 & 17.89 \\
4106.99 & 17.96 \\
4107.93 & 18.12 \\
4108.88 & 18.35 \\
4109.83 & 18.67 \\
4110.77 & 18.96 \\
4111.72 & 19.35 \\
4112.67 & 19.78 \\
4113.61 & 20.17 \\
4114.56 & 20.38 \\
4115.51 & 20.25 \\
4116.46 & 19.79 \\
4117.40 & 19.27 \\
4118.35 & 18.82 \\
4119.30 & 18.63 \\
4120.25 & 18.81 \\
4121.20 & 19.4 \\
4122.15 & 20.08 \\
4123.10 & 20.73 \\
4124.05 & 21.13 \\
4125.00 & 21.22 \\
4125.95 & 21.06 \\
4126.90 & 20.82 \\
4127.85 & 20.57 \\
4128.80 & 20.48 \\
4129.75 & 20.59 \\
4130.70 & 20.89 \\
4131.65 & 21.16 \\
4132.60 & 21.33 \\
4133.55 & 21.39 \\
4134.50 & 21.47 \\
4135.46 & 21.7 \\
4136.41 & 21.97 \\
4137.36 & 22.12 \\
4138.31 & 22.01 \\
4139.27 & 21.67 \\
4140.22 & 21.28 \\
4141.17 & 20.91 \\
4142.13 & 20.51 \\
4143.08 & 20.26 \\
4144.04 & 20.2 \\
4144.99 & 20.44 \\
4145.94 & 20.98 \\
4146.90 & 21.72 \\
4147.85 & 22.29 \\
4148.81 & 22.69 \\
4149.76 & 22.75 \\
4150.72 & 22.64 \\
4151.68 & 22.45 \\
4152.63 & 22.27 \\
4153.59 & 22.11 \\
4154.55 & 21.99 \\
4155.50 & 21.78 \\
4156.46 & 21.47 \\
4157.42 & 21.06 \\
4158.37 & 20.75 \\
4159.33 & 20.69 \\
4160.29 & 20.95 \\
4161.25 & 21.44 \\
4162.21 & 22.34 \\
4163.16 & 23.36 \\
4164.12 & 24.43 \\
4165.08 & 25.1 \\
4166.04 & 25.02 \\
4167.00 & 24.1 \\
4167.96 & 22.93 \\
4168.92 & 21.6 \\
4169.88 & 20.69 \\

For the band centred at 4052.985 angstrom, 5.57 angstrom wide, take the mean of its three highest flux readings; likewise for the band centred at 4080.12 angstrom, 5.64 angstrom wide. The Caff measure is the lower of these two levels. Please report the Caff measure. 20.9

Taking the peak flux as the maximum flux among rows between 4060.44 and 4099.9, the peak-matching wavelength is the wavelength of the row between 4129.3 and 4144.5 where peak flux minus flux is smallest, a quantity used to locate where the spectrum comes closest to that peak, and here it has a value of 4137.36 angstrom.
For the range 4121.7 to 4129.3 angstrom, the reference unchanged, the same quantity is 4125.00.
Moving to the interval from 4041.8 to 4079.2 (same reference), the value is 4042.25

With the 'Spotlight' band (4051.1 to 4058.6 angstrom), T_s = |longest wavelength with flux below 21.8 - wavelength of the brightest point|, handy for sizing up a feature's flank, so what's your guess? 6.5 angstrom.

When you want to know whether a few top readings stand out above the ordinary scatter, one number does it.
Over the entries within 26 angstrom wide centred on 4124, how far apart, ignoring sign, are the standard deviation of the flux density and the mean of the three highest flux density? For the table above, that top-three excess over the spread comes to 20.8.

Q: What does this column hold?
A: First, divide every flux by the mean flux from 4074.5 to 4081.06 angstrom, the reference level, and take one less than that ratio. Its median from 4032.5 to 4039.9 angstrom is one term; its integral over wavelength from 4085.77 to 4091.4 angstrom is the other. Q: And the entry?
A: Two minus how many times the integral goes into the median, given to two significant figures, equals 1.9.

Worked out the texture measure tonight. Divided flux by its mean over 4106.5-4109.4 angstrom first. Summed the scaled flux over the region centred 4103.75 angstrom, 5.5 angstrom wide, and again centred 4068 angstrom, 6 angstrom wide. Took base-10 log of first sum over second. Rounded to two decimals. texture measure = -0.10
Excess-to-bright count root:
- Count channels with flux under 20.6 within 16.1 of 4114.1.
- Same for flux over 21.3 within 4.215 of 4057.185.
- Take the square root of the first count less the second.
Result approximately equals 5.0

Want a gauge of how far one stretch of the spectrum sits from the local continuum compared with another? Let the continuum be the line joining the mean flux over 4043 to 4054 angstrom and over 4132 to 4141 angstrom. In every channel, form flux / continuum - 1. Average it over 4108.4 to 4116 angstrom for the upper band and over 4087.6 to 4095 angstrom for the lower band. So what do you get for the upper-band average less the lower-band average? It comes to -0.07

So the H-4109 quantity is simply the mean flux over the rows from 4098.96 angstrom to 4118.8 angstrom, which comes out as 18.7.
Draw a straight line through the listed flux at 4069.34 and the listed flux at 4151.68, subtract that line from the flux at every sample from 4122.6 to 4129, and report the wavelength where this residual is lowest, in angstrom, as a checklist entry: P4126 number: 4128.80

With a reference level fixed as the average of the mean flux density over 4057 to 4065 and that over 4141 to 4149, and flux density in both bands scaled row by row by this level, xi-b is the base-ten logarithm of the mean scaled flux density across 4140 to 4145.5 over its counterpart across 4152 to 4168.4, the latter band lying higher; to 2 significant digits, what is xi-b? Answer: -0.038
